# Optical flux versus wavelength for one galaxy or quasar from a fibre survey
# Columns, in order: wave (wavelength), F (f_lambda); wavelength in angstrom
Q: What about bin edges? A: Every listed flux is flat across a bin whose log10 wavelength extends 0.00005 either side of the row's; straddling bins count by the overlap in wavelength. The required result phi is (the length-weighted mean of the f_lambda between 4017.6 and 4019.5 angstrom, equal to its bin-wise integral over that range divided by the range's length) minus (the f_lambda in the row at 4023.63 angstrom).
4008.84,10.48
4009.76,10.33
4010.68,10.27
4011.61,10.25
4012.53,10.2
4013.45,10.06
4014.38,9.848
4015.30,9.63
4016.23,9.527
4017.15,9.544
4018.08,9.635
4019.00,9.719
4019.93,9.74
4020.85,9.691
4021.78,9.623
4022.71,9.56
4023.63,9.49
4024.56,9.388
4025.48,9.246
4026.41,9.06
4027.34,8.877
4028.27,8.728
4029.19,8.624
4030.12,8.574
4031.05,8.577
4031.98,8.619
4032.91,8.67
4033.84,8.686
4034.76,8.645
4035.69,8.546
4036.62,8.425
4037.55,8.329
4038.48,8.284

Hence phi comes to 0.2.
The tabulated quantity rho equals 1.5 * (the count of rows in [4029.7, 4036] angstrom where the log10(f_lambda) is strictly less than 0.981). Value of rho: 10.5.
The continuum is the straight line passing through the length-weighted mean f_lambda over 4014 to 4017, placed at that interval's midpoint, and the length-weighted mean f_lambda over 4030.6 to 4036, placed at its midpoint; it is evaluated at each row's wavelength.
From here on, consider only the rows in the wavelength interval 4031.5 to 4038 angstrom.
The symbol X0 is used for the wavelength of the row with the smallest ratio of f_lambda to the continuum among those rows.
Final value 4031.98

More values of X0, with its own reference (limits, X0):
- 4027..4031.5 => 4029.19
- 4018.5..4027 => 4026.41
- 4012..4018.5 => 4016.23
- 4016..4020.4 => 4016.23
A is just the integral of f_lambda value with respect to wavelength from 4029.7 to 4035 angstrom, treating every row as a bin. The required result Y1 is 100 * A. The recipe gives 4575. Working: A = 46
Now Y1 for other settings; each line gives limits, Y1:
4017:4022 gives 4831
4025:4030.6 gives 4959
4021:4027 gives 5636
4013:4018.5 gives 5332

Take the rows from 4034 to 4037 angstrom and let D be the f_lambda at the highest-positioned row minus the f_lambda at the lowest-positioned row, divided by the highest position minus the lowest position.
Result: -0.12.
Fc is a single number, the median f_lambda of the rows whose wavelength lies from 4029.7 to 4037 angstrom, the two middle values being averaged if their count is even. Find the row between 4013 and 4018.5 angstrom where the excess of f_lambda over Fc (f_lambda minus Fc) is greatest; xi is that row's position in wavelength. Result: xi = 4013.45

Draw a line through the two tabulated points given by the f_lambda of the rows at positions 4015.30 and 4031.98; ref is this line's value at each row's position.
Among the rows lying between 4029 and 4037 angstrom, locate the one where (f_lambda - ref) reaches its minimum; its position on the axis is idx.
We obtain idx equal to 4029.19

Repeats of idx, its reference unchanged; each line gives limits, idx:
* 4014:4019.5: 4016.23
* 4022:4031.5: 4029.19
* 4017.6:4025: 4018.08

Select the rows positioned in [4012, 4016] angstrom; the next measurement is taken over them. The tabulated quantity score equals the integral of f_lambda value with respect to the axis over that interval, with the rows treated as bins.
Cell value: 40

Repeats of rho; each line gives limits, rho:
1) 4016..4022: 3.0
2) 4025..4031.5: 10.5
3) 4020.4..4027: 7.5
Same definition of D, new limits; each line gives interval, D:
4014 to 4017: -0.17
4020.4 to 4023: -0.07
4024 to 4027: -0.18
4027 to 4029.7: -0.14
